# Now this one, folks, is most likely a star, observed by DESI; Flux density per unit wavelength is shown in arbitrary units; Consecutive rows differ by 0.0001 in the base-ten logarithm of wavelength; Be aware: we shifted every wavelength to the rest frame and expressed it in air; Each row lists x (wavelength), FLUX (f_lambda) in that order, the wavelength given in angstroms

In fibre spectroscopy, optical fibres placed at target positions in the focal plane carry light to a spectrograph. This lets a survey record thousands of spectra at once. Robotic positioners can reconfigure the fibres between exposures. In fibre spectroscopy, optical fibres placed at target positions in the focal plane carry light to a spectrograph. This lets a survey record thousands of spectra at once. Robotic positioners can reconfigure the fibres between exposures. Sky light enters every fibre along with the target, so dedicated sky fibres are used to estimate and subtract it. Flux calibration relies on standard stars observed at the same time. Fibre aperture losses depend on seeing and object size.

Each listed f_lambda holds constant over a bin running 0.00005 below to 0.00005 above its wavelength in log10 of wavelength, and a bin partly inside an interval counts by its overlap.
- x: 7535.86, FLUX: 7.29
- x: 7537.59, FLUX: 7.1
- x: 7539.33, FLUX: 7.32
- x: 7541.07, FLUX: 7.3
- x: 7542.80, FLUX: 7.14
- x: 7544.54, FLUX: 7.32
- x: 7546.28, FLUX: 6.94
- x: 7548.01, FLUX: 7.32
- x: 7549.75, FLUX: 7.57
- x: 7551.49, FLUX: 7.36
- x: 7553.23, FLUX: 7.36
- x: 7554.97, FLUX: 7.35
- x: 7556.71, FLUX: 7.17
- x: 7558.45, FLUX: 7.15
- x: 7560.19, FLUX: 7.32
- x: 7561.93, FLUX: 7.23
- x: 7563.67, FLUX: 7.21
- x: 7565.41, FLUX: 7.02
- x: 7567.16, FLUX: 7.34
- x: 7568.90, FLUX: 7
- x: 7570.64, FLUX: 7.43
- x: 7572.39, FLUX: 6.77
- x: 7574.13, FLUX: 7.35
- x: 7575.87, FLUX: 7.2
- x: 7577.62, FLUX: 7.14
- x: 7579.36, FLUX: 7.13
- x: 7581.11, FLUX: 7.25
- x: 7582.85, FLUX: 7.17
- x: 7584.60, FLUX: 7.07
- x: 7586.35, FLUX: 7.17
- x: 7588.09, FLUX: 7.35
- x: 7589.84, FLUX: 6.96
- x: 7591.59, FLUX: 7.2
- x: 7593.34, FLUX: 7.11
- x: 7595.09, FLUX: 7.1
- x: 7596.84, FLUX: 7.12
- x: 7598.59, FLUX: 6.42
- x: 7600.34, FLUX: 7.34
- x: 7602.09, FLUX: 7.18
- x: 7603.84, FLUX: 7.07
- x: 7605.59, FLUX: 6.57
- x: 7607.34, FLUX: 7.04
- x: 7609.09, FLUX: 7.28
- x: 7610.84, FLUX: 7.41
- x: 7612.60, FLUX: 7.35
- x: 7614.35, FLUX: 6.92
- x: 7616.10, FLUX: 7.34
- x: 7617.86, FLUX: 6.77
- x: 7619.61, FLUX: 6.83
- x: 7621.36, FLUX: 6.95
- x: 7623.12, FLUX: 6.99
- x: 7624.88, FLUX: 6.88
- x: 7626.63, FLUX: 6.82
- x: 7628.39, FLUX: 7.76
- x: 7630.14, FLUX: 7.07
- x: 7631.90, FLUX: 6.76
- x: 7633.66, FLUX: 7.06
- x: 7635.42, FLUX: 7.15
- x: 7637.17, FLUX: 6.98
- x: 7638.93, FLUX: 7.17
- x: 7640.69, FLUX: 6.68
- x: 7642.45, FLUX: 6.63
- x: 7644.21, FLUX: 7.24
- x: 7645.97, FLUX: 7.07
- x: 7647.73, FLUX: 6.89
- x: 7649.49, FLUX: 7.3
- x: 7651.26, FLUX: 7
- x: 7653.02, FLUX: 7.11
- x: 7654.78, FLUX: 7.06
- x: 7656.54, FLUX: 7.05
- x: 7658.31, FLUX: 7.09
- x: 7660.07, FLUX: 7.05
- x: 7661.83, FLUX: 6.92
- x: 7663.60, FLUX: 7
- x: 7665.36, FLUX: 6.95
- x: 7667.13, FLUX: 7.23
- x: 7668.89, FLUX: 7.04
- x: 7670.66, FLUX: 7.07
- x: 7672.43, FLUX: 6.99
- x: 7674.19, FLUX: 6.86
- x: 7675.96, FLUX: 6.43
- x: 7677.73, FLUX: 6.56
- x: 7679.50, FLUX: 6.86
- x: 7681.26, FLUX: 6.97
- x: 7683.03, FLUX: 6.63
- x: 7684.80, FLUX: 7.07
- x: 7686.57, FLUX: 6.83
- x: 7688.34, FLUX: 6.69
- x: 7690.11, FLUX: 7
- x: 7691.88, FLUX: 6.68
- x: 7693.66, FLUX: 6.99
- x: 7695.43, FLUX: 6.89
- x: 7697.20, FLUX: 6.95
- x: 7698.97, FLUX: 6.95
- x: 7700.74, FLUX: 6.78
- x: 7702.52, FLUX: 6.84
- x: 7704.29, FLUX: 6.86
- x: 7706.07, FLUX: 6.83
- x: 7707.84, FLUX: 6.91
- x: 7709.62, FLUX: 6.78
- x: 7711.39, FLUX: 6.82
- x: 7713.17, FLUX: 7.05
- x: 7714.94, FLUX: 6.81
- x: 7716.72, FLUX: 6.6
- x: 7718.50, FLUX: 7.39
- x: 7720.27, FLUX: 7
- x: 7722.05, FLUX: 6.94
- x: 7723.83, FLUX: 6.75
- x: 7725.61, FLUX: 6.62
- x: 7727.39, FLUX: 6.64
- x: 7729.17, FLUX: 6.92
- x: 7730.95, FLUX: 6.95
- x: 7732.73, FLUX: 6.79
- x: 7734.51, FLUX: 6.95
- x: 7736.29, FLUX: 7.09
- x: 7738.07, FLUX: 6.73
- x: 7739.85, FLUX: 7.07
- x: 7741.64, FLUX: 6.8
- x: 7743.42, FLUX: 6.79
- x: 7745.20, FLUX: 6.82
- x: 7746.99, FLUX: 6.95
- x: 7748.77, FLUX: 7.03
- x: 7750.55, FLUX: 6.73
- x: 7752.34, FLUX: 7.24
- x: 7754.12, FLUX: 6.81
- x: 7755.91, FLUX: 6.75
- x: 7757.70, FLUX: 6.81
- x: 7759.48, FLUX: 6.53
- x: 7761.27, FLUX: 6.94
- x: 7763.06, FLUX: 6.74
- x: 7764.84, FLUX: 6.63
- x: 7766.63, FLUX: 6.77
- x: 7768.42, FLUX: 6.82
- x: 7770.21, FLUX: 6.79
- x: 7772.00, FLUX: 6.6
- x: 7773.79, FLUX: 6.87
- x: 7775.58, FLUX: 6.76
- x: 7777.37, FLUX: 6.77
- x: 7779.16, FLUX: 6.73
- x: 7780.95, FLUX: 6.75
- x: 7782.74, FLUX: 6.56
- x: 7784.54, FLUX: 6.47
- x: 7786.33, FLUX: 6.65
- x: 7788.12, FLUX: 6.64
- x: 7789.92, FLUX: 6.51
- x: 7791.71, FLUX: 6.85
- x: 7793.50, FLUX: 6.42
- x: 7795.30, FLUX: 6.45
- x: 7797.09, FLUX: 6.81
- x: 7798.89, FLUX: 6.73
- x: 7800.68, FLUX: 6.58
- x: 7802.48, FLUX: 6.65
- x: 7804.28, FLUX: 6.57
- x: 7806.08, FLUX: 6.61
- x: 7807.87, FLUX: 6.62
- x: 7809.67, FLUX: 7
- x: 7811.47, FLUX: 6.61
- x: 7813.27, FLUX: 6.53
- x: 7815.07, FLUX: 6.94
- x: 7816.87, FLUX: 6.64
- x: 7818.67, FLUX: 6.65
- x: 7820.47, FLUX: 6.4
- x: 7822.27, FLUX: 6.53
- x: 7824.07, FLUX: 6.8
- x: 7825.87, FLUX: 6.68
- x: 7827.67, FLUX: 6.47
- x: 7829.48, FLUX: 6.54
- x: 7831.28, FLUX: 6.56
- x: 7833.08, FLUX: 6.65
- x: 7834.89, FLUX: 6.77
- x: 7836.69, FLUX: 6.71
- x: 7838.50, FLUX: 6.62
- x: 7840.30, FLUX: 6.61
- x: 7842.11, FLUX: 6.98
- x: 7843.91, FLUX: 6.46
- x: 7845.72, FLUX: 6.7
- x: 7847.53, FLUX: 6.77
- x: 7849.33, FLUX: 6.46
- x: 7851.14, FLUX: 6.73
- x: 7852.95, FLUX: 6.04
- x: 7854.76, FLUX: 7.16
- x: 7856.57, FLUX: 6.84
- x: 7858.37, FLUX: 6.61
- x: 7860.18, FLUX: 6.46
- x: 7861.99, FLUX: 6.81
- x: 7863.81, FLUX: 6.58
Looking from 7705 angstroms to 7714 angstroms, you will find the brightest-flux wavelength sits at 7713.17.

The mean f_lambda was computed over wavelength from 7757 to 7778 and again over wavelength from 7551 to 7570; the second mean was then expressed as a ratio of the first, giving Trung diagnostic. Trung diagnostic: 1.07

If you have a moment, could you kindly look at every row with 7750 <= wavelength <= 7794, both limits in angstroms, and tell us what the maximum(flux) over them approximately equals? 7.24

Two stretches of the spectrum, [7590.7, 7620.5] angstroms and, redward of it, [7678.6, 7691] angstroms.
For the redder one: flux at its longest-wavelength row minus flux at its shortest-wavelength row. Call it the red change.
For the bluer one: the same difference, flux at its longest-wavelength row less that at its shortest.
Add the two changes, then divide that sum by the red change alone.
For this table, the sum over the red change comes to -2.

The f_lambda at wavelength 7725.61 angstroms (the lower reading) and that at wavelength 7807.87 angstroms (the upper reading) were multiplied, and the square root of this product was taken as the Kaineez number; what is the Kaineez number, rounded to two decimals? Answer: 6.62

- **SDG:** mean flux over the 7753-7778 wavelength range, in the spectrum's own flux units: 6.76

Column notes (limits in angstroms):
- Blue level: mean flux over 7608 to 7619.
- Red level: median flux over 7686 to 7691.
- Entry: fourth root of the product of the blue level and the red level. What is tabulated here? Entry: 2.65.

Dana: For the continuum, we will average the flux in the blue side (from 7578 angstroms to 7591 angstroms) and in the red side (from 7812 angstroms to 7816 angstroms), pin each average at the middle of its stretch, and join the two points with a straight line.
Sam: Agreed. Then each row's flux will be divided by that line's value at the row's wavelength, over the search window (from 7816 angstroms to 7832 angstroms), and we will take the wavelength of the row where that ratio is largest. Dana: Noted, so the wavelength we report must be 7824.07 angstroms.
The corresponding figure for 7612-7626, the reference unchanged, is 7612.60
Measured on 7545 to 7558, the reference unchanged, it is 7549.75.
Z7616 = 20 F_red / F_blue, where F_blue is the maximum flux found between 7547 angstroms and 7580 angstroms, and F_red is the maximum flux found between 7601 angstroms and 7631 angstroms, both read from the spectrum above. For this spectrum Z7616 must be 20.5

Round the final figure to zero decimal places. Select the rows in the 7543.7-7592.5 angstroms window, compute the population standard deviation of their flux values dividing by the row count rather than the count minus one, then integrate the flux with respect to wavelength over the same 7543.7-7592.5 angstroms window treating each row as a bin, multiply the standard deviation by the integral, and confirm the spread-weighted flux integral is 59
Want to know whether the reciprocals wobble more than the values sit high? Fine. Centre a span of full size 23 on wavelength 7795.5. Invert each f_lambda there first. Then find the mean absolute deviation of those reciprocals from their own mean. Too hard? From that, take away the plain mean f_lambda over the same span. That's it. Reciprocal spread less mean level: -6.61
